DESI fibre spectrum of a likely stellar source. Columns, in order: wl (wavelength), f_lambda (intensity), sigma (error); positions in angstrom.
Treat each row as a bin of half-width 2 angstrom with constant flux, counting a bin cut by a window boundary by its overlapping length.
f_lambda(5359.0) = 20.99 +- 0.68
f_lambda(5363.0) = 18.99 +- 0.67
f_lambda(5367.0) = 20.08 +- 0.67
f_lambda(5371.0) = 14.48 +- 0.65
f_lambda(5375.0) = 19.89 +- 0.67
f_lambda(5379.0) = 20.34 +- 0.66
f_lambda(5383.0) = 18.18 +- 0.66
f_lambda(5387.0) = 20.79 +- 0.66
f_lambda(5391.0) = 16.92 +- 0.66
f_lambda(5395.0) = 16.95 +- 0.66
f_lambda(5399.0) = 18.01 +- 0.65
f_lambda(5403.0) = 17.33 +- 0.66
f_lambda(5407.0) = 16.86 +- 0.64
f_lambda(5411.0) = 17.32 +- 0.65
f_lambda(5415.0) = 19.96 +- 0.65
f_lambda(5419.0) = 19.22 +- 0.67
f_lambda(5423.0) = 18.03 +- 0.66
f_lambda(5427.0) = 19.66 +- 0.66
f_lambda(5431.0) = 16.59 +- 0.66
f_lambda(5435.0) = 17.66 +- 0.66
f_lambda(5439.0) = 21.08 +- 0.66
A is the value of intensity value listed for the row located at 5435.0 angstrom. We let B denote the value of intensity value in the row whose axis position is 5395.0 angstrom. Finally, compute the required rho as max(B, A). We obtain 17.7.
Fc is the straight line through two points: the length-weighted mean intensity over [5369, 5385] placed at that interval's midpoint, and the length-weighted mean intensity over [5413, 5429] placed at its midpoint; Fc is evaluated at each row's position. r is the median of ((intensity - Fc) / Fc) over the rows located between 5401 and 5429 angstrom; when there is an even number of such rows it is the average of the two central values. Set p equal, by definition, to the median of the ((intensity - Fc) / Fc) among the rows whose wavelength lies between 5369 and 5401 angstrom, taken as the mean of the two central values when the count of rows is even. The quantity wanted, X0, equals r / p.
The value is 2.7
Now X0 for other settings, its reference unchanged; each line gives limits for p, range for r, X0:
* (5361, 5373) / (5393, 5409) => -1.4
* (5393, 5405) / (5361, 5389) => -1.2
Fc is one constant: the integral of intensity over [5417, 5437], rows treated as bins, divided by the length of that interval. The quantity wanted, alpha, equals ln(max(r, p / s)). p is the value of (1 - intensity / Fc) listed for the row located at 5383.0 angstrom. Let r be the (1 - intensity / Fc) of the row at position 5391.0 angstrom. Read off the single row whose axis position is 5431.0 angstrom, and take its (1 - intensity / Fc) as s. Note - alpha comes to -3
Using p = 0.00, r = 0.07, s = 0.09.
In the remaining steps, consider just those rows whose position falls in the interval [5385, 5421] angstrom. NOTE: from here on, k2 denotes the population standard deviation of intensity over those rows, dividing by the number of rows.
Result 1.4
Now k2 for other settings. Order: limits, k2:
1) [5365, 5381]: 2.4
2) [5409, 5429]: 1.0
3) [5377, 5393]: 1.6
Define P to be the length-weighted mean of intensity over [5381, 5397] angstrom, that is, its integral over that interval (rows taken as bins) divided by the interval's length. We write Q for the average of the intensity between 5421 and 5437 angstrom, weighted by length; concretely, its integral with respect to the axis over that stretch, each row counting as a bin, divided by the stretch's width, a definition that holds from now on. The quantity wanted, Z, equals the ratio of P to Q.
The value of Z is 1.01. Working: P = 18.2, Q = 18.0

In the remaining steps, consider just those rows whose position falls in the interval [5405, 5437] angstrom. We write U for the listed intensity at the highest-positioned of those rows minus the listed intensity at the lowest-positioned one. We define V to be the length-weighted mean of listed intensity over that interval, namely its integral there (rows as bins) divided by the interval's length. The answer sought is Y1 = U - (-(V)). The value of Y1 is 19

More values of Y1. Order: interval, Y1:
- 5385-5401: 15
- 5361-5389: 21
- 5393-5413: 18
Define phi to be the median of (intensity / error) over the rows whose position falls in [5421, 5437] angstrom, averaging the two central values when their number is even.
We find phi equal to 27.0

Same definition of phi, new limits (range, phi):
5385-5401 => 26.7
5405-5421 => 27.7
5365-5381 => 29.8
